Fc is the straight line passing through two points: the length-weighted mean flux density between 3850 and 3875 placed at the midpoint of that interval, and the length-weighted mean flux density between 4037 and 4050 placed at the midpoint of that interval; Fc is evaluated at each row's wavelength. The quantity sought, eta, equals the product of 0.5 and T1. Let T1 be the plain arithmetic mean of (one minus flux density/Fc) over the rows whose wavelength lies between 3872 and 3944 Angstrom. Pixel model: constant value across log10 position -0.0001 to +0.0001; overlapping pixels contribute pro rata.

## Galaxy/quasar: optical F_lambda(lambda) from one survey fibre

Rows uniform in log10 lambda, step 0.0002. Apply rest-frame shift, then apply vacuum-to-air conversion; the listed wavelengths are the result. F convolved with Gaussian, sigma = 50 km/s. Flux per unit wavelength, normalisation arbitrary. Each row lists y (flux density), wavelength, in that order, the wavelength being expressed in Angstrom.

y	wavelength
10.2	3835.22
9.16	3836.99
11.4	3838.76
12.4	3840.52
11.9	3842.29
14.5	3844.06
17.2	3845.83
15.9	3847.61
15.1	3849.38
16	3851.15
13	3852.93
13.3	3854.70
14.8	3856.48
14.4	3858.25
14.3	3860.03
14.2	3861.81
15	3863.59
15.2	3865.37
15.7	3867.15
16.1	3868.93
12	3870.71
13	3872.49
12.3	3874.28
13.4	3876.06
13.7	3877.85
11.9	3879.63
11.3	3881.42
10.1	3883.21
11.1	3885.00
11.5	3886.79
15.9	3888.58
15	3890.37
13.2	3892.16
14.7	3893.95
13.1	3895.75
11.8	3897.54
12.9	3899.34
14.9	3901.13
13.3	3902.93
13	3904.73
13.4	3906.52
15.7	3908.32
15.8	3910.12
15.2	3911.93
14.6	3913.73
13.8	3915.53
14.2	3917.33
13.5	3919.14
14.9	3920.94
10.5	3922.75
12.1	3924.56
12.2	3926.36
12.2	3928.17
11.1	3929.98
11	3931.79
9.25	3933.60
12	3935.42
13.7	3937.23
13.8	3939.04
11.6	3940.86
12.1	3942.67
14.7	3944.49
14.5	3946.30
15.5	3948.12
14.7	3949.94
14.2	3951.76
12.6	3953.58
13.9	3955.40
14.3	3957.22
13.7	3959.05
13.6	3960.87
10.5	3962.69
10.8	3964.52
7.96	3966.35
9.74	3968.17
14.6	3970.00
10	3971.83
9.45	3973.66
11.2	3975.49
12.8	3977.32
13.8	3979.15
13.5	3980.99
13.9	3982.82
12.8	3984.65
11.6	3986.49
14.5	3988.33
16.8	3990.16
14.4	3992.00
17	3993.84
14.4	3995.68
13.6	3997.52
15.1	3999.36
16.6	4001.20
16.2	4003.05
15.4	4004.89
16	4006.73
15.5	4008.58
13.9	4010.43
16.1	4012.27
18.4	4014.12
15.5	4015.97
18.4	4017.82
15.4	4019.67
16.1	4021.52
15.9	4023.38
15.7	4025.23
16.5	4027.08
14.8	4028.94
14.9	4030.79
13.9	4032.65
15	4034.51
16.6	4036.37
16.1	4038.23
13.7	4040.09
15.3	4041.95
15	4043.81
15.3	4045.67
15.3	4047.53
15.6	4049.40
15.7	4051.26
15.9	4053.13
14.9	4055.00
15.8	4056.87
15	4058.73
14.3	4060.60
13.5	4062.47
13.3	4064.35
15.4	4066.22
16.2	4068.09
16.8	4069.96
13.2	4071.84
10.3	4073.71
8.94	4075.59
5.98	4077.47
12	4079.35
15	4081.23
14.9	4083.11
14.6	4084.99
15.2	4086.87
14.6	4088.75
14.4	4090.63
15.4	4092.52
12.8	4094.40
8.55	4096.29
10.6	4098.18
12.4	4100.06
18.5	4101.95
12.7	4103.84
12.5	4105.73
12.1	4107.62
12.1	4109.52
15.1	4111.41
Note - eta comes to 0.05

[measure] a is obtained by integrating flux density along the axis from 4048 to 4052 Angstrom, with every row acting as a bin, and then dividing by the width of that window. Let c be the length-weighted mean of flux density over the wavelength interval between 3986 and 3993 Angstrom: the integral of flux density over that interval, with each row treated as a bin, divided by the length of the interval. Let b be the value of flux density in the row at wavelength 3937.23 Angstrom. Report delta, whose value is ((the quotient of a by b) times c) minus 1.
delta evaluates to 16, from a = 16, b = 13.7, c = 14.5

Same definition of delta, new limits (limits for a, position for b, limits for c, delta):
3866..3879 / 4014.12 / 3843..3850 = 11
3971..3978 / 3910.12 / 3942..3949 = 9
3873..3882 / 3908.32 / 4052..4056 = 11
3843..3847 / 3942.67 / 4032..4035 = 18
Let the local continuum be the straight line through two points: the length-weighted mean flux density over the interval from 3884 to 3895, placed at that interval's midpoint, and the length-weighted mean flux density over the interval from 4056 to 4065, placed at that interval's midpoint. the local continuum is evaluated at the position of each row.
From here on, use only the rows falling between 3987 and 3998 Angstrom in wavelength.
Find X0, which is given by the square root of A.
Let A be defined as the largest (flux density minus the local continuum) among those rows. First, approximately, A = 2.9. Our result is 1.71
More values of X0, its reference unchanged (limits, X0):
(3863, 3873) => 1.64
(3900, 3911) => 1.47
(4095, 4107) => 1.97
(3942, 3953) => 1.29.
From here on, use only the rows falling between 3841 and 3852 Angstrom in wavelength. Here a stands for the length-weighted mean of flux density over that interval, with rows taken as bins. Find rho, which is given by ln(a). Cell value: 2.71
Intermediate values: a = 15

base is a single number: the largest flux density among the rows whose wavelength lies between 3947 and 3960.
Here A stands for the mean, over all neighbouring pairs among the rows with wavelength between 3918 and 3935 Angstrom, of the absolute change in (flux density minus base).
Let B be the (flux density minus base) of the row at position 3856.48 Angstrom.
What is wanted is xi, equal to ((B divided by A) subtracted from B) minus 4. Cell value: -4.16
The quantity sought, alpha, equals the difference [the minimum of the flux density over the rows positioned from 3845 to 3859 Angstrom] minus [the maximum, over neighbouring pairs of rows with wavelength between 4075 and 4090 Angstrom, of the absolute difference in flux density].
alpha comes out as 7.0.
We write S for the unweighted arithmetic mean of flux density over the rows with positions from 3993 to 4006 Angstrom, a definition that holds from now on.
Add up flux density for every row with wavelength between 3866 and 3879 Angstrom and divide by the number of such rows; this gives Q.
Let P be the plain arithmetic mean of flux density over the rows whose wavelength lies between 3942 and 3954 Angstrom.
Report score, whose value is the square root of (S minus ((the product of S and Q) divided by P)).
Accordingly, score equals 0.57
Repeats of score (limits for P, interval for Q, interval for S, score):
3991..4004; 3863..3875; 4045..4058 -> 1.08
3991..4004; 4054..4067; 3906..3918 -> 0.84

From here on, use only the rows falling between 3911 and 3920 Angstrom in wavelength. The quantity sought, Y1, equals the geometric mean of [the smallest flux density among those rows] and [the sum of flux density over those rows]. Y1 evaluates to 31.0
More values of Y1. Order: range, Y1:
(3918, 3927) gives 25.8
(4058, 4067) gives 30.8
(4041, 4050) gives 33.9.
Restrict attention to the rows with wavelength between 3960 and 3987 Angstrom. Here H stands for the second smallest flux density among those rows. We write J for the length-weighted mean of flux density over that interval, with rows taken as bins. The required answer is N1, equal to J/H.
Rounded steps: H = 9.45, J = 11.8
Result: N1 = 1.24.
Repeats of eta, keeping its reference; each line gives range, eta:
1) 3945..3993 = 0.06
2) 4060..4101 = 0.07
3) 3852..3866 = 0.00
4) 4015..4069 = 0.00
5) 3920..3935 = 0.10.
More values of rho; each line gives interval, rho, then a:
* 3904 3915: 2.68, 15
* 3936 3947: 2.59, 13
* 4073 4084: 2.41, 11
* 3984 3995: 2.68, 15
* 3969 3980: 2.48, 12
